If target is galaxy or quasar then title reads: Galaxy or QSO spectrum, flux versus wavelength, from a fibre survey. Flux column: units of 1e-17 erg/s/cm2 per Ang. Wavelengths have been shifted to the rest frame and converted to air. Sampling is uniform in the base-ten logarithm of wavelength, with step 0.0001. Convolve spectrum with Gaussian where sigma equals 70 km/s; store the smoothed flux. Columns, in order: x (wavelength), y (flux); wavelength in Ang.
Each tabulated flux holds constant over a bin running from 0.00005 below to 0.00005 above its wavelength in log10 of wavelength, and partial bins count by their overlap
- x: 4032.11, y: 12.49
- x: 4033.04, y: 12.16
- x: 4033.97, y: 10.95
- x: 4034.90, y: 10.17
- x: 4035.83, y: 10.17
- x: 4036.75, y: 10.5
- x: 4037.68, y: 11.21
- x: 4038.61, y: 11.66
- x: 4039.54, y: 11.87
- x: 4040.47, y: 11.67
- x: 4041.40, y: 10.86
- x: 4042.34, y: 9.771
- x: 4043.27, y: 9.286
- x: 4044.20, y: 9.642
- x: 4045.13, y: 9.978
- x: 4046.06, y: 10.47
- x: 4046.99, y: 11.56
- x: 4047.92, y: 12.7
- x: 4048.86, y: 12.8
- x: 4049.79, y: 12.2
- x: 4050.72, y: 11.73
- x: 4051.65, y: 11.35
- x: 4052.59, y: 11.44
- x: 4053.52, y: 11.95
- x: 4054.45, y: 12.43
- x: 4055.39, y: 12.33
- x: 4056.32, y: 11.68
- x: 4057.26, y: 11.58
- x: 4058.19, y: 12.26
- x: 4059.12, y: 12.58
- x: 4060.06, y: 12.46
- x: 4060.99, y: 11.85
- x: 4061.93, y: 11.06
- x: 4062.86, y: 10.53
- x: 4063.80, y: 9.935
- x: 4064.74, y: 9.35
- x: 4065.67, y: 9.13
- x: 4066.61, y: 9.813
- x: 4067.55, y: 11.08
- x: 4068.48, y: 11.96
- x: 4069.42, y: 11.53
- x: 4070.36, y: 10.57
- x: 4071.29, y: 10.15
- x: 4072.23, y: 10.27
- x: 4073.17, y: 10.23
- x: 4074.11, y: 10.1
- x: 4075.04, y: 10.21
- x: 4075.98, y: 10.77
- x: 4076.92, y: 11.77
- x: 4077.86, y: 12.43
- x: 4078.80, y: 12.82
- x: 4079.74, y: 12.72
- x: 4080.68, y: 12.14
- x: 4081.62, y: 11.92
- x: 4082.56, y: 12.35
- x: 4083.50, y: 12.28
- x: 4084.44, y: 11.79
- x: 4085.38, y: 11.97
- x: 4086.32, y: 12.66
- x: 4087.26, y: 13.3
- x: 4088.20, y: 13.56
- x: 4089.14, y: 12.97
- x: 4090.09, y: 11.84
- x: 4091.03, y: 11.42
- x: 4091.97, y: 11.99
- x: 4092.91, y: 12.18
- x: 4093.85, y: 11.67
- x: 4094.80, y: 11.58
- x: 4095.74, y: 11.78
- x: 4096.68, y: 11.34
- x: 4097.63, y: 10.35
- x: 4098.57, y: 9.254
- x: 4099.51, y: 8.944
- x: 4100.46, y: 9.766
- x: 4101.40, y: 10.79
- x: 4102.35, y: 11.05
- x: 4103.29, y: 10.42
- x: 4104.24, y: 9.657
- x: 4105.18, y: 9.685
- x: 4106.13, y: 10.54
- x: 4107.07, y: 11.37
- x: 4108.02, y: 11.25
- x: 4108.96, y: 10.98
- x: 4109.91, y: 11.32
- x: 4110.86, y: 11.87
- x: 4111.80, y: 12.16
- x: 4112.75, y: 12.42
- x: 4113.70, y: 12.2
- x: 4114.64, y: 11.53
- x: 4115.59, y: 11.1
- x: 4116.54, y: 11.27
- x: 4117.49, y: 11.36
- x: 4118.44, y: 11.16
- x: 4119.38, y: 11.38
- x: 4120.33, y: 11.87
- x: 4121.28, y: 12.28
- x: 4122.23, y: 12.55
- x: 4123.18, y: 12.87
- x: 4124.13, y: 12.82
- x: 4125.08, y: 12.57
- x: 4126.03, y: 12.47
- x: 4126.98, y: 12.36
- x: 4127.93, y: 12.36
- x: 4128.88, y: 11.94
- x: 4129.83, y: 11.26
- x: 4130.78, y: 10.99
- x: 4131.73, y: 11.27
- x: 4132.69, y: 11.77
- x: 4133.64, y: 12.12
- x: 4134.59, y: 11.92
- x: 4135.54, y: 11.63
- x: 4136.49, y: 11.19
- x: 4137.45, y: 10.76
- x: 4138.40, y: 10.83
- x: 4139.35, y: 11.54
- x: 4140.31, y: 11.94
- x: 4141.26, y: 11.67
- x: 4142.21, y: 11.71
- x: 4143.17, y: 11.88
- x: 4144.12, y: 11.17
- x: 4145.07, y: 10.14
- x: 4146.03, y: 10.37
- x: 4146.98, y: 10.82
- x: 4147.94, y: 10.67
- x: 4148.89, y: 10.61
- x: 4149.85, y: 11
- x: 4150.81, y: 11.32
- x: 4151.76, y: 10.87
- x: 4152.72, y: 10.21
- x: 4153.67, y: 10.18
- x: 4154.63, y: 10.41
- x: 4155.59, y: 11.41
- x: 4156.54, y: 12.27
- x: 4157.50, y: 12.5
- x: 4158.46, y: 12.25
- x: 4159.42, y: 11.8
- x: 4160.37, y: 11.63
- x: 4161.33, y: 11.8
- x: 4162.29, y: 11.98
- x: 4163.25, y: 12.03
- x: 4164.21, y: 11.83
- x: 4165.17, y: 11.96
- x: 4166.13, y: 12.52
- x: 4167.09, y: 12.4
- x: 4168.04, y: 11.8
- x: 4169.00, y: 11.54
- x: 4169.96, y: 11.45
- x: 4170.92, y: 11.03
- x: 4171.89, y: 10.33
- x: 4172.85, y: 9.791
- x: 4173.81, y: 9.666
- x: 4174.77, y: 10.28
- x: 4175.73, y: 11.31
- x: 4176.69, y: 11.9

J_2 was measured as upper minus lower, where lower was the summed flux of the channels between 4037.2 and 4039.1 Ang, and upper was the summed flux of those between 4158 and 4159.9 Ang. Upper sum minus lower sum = 1.2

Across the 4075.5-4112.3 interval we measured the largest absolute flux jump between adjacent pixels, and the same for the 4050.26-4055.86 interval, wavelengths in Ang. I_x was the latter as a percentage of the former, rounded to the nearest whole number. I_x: 45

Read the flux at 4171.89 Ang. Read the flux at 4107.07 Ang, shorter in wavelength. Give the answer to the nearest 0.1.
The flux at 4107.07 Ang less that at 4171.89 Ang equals 1.0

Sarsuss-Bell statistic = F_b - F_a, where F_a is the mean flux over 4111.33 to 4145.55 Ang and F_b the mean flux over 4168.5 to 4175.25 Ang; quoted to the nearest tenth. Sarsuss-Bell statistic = -1.2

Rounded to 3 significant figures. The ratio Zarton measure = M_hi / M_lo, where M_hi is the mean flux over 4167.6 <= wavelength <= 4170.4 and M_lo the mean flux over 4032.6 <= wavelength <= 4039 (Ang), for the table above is 1.06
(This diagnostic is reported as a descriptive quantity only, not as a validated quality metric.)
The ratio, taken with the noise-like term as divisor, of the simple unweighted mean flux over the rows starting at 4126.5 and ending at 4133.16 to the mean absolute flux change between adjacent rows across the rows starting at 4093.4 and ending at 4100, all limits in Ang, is 22.5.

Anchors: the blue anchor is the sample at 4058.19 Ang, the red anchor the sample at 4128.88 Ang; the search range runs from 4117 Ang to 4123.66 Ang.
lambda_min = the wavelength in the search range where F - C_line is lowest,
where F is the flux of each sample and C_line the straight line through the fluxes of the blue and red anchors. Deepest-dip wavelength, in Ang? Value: 4118.44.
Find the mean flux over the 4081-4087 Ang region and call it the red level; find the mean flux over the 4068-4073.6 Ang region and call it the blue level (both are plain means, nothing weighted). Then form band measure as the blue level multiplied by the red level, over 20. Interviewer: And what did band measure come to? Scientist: 6.6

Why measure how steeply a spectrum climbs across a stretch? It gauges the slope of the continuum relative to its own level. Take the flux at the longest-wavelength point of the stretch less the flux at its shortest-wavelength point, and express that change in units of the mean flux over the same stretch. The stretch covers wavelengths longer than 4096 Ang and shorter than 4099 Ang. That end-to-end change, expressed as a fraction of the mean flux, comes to -0.20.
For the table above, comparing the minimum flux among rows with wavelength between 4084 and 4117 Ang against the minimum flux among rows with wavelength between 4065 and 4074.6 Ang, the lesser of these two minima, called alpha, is 8.94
